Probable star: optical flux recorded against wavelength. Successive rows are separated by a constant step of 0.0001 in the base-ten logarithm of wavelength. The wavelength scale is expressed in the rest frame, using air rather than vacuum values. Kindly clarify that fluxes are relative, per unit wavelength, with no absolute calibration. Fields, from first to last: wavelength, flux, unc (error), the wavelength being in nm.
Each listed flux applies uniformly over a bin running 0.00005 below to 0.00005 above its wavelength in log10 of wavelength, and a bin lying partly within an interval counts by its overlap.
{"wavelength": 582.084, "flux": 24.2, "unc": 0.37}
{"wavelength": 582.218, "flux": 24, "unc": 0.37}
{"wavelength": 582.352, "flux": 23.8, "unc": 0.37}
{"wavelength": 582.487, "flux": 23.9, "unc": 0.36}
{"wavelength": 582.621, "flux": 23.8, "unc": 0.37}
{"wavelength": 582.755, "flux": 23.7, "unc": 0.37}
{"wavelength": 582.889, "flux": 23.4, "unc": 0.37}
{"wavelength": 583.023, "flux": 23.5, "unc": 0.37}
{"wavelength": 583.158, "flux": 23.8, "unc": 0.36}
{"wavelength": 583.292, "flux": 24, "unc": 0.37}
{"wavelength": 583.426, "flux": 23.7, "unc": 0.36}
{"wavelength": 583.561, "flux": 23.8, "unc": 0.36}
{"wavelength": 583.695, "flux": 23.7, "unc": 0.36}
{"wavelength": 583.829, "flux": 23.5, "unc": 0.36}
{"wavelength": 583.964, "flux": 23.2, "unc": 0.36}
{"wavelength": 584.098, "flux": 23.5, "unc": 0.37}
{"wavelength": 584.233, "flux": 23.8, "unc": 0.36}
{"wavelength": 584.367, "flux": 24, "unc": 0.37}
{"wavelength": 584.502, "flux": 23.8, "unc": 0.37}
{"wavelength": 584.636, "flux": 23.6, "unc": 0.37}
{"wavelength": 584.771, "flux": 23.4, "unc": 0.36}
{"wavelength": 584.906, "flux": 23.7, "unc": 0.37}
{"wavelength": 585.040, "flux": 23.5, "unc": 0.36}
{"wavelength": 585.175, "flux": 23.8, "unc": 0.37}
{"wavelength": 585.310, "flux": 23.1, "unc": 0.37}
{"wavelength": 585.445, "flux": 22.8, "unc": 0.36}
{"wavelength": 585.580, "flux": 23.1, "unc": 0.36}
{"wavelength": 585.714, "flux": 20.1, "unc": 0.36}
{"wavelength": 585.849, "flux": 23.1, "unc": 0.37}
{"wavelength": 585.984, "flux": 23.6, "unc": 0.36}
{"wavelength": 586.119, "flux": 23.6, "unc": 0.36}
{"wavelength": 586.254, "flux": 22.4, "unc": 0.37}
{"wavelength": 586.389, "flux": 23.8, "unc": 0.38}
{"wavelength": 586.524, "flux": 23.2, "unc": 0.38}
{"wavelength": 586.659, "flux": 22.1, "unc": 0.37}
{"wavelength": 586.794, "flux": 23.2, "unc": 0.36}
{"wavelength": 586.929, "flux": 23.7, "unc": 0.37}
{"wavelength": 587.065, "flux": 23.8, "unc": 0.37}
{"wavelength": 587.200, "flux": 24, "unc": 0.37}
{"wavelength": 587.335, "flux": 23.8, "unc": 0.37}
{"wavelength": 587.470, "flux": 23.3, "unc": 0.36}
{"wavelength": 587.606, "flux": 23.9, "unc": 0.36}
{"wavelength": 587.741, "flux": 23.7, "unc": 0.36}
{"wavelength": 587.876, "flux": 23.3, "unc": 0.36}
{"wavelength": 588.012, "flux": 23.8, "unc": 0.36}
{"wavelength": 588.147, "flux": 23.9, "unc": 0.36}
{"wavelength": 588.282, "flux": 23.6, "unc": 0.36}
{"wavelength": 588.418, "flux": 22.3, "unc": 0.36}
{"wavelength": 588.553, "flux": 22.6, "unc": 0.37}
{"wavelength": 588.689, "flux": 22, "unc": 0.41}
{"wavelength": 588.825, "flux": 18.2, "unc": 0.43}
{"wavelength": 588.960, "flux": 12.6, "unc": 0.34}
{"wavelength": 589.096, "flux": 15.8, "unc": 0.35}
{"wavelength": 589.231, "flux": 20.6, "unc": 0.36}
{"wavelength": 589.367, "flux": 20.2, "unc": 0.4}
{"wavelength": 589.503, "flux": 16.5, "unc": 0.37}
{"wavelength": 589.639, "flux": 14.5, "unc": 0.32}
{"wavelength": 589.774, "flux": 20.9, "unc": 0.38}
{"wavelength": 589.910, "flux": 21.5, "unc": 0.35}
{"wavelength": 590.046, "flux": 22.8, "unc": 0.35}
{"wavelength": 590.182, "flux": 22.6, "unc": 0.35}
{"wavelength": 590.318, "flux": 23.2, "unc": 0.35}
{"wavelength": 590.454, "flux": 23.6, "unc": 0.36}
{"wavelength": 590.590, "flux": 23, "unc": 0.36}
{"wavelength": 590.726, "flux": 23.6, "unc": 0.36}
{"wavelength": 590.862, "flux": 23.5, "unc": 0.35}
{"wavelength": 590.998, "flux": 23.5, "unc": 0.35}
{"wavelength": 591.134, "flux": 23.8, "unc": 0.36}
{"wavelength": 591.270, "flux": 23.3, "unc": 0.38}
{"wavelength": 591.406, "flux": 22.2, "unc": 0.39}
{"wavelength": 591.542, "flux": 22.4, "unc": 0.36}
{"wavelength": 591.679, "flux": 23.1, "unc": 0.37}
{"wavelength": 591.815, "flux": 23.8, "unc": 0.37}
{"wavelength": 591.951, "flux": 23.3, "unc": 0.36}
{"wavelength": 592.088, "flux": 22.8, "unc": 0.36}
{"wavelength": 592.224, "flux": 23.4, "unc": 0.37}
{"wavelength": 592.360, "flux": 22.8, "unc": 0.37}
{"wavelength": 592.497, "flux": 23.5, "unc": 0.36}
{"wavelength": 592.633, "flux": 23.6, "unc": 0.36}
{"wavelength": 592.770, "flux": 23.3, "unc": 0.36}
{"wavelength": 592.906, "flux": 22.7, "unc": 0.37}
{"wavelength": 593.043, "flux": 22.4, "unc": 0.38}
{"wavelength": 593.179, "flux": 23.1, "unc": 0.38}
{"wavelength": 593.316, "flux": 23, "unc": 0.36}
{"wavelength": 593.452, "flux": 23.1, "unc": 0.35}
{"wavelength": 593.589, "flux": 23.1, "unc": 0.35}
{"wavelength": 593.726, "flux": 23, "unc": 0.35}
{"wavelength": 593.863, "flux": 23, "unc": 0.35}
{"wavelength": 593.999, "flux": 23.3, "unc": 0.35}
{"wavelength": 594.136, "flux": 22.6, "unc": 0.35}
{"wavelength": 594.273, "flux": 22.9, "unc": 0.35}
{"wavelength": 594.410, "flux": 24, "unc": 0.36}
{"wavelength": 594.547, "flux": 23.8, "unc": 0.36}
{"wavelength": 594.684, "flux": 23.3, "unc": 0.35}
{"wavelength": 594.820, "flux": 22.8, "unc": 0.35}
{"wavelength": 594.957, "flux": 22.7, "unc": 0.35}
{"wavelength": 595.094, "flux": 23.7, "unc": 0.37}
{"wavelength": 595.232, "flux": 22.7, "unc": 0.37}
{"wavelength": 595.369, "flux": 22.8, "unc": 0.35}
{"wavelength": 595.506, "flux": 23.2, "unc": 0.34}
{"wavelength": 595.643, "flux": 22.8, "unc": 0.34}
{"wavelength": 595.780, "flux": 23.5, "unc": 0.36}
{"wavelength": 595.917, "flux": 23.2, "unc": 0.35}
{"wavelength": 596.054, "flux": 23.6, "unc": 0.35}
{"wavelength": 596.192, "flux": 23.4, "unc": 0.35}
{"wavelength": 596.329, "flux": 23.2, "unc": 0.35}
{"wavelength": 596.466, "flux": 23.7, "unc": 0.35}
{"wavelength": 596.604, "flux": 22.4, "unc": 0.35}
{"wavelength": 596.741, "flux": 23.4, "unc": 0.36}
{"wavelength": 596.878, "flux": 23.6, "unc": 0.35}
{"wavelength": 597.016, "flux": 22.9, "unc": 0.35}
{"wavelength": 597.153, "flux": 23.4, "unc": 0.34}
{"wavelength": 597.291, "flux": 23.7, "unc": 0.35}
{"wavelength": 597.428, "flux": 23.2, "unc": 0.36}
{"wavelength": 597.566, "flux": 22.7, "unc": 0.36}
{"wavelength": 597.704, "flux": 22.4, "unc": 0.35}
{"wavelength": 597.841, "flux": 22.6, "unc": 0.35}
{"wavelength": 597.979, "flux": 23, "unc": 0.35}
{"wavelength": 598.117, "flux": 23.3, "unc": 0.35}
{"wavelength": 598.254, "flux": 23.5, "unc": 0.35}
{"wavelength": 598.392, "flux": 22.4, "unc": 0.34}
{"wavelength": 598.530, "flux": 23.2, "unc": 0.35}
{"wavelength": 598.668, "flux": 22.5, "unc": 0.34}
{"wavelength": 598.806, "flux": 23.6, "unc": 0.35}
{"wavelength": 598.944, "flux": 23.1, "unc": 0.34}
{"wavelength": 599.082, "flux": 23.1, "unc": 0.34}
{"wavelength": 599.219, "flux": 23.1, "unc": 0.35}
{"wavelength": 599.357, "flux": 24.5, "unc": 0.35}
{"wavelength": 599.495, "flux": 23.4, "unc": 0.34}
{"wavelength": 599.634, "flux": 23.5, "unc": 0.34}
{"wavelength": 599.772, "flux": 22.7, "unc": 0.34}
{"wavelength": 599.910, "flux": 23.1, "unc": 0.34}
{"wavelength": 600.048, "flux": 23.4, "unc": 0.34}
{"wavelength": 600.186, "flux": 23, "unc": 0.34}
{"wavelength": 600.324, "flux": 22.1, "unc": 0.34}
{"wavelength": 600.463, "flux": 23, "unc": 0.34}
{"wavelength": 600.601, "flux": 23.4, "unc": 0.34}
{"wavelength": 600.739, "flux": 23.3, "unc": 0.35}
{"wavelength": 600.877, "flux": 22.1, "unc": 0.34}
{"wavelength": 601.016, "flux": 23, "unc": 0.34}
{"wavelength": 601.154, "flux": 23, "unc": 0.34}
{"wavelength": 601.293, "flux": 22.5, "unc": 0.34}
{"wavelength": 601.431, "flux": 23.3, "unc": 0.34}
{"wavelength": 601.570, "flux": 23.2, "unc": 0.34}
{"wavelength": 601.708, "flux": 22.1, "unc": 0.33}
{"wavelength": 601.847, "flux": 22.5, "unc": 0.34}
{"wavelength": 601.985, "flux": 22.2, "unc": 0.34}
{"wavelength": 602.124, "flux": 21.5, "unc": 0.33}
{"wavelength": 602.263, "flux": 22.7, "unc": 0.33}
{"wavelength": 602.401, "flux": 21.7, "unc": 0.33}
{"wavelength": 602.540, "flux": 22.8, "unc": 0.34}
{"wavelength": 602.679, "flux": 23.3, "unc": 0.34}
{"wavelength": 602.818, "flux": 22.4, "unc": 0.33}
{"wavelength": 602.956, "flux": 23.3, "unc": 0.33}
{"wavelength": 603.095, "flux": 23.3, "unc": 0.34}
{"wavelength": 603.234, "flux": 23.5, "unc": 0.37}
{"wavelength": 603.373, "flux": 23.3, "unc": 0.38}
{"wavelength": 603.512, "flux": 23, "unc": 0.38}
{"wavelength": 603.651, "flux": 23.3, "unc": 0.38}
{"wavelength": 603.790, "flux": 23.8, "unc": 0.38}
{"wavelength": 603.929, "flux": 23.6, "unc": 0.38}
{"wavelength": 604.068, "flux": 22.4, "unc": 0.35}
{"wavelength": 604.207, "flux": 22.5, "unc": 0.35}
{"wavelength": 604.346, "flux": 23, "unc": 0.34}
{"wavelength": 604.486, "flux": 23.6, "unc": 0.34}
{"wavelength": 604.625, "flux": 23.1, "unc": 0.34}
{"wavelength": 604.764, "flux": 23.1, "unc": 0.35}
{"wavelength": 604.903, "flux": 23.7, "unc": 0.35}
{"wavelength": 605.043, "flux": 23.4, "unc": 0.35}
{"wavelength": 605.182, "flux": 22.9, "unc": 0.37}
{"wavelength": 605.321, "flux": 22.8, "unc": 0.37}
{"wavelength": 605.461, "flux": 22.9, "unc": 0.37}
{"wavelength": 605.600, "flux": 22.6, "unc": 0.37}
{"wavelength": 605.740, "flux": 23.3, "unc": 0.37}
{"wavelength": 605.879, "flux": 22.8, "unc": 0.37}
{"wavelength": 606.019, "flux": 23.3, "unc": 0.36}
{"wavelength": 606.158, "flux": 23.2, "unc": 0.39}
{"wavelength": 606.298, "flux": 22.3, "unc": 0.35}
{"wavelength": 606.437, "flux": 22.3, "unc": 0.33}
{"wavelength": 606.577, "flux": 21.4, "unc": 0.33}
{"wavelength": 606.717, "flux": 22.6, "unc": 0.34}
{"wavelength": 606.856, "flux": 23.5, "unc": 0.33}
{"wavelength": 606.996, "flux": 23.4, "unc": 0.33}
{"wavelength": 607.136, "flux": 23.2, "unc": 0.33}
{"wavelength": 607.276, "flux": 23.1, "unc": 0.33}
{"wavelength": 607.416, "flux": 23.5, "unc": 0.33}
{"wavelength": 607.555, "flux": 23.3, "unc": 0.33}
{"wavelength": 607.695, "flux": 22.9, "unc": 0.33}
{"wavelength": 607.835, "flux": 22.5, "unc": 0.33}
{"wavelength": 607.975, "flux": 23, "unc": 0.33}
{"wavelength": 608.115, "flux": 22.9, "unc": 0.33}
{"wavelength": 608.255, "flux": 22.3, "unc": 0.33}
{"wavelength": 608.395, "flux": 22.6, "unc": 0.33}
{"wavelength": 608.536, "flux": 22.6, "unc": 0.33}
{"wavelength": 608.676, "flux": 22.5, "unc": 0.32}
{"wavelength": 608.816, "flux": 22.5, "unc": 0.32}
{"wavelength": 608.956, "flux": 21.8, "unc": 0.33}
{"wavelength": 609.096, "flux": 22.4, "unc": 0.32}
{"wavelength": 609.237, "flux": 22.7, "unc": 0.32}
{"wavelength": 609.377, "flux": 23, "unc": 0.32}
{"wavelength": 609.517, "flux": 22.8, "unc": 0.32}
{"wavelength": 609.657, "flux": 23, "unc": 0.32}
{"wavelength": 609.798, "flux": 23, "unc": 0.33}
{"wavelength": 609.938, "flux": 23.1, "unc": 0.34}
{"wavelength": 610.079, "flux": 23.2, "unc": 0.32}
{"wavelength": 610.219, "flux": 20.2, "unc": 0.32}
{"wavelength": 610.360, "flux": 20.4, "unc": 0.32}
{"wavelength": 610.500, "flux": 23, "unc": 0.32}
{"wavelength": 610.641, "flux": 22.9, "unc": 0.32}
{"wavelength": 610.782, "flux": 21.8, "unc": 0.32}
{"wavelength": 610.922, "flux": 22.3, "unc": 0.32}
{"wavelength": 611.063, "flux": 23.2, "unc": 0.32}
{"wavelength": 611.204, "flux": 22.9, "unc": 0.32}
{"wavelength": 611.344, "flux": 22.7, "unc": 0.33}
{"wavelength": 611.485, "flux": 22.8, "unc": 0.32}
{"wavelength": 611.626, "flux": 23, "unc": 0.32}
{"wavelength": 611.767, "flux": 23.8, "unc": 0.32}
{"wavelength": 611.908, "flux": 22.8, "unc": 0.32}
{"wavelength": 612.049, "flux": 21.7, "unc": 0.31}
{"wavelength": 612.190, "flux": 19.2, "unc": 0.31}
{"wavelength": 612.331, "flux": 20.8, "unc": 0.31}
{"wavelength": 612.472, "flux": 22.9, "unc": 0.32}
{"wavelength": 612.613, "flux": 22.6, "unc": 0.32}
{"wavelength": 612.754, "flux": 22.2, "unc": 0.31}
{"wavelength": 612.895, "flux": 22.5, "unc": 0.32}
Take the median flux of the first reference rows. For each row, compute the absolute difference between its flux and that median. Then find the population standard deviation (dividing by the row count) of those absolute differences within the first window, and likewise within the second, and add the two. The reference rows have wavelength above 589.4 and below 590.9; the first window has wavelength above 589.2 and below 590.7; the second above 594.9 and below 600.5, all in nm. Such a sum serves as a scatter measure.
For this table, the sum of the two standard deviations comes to 2.9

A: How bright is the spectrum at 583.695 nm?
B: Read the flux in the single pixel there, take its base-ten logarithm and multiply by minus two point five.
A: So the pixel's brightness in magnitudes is -3.44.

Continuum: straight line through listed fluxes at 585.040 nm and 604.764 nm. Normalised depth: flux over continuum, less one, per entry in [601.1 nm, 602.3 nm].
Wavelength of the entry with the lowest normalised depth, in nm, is 602.124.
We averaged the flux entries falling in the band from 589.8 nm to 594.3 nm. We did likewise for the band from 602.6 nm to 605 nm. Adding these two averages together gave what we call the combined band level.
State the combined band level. 46.2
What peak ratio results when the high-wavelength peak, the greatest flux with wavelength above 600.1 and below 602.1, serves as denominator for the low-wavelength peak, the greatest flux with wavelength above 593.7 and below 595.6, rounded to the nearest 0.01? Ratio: 1.03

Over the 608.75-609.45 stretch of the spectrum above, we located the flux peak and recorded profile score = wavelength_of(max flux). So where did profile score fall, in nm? 609.377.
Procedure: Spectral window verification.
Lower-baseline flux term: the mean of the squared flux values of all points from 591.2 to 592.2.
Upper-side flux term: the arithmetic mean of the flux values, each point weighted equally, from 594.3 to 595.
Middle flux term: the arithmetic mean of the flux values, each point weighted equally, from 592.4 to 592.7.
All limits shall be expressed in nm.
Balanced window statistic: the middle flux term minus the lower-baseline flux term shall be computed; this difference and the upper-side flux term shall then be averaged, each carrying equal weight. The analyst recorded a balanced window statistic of -241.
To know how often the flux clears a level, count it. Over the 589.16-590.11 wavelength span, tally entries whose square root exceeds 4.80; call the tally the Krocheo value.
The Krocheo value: 0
